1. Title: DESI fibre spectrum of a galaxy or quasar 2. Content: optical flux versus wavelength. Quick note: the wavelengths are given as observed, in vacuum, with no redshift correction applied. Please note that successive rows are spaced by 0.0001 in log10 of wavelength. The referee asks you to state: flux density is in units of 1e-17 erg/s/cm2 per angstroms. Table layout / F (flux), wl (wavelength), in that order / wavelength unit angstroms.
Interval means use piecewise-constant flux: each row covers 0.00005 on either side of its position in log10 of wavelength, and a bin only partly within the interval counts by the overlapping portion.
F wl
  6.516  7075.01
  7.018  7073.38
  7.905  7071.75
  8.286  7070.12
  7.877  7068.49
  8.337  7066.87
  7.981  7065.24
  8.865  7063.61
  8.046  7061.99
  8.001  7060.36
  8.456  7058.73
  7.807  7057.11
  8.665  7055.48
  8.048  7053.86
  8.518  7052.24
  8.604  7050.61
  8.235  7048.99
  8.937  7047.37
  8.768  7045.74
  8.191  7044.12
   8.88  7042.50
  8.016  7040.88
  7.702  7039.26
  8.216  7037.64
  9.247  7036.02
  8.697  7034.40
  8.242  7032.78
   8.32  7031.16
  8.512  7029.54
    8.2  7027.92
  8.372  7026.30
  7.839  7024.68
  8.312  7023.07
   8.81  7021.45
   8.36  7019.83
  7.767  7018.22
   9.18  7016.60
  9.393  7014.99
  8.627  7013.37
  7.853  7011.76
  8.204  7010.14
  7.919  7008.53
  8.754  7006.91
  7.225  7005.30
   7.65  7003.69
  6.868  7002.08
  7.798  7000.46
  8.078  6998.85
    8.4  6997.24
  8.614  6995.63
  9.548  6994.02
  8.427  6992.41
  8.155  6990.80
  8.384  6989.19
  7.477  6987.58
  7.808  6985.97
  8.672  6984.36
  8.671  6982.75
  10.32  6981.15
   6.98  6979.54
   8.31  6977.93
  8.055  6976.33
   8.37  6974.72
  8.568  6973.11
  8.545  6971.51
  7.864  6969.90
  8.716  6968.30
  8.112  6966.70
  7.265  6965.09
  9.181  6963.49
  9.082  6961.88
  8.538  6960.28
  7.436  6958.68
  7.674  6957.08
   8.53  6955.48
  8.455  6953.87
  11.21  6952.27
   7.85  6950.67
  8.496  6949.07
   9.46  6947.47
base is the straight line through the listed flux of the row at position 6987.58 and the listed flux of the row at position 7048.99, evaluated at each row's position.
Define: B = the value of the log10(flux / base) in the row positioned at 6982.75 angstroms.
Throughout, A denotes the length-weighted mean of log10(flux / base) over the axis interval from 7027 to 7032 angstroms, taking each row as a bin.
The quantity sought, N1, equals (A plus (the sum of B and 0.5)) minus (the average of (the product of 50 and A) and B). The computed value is 0.1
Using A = 0.02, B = 0.068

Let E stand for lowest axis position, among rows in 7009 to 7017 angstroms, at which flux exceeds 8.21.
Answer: 7013.37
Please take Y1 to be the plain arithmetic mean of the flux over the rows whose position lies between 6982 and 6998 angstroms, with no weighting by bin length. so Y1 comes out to 8.42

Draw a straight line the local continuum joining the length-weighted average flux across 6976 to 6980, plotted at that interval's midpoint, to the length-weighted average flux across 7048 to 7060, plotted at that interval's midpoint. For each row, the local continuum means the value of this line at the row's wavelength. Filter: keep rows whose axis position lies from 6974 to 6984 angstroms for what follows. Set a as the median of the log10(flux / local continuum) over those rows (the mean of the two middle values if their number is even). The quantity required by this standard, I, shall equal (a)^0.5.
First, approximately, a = 0.03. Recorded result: 0.168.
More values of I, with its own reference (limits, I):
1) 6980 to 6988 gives 0.206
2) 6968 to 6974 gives 0.202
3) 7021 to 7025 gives 0.099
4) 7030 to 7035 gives 0.086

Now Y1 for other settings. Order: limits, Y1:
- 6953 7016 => 8.27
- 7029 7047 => 8.44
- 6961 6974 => 8.42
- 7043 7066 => 8.37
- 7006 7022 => 8.49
